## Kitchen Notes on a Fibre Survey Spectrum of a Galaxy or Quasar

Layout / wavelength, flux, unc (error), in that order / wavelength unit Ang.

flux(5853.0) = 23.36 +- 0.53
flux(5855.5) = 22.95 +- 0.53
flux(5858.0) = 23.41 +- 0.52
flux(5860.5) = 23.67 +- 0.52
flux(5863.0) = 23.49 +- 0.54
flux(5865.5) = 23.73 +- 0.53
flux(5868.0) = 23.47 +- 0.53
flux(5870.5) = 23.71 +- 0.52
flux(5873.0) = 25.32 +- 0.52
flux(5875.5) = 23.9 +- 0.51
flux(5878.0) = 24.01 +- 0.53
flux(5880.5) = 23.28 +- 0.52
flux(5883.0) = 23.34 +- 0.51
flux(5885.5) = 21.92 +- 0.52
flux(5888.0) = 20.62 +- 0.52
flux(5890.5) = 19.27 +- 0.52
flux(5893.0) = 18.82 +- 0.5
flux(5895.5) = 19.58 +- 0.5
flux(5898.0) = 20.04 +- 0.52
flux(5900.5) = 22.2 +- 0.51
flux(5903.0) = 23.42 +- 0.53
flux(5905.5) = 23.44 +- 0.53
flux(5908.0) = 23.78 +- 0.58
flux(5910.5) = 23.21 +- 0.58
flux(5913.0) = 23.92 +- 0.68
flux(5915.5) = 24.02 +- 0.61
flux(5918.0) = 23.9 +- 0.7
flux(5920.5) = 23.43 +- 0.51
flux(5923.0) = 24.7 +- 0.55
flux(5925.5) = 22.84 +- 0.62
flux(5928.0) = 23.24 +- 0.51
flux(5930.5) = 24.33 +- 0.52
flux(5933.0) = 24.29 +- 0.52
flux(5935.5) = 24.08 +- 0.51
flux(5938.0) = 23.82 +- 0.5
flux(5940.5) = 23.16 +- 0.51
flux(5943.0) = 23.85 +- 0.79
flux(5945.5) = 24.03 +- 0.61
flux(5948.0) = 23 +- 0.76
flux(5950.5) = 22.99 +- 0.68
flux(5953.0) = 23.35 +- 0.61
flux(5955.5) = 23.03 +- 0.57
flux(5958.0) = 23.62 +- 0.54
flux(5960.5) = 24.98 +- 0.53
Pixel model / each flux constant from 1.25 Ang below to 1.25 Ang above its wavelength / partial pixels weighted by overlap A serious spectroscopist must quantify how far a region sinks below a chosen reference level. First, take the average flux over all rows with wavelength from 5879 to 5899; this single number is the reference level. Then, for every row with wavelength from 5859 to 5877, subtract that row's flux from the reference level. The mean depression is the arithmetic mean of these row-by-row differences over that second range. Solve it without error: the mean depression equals -3.0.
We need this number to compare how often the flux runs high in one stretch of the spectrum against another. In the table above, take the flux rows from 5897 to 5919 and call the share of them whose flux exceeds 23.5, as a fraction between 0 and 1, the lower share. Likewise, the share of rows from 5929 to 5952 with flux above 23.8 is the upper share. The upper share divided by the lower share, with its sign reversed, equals -1.5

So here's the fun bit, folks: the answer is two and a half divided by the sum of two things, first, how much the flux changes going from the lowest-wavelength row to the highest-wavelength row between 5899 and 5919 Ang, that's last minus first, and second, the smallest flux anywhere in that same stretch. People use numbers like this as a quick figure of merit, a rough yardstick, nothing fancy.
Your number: 0.105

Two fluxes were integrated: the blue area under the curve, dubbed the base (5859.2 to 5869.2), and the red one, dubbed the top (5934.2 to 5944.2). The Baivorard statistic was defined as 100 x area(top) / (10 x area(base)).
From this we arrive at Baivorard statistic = 10.1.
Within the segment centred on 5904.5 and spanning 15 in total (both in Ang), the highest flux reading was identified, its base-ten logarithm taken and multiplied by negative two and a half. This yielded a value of -3.44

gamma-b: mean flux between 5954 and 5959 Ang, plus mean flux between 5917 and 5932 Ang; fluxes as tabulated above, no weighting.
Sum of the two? 47.1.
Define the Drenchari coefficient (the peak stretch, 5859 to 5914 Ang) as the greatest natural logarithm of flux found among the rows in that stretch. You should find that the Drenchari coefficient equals 3.23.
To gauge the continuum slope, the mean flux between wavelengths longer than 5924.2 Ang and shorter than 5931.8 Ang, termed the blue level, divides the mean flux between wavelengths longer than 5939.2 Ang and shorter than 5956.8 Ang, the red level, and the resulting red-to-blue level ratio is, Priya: 0.99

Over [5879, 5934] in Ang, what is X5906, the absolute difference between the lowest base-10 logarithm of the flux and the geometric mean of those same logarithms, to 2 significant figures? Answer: 0.078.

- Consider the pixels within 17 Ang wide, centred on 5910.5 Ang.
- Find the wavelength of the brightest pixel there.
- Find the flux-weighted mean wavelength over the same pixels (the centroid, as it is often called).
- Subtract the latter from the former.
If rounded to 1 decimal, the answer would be 5.0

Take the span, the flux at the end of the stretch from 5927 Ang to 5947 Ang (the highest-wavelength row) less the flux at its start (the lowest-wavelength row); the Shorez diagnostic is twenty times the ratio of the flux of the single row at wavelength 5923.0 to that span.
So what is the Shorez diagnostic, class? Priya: 625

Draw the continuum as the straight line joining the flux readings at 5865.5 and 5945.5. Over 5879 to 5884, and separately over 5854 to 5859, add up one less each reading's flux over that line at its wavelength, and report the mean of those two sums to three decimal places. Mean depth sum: 0.042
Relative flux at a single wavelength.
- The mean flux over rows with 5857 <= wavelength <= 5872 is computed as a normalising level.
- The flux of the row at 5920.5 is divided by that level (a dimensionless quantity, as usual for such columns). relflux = 0.99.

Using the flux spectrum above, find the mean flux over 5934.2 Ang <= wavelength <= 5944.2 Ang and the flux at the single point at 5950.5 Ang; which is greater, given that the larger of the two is 23.7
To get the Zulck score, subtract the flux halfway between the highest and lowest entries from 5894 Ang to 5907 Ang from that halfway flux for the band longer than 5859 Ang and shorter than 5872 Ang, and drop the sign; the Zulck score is 2.1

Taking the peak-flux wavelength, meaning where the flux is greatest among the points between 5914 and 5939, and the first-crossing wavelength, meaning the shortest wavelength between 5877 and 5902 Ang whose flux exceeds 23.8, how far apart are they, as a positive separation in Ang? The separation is 45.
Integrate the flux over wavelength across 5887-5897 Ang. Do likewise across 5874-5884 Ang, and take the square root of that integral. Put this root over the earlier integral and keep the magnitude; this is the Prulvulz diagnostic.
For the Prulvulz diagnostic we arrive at 0.079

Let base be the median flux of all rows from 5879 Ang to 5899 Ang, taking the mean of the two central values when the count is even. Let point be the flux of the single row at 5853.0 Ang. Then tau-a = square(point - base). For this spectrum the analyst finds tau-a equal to 9.2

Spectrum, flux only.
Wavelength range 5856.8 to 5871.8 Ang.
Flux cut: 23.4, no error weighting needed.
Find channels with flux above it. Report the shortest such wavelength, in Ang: 5858.0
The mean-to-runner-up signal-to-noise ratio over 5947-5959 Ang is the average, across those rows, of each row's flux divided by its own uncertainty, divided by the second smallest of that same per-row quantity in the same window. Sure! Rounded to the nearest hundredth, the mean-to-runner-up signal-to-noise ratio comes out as 1.10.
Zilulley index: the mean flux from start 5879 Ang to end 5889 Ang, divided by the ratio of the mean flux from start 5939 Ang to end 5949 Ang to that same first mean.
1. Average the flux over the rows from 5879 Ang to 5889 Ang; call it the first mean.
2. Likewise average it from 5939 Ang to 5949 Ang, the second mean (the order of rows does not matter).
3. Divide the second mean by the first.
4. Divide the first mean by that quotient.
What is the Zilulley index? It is 21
